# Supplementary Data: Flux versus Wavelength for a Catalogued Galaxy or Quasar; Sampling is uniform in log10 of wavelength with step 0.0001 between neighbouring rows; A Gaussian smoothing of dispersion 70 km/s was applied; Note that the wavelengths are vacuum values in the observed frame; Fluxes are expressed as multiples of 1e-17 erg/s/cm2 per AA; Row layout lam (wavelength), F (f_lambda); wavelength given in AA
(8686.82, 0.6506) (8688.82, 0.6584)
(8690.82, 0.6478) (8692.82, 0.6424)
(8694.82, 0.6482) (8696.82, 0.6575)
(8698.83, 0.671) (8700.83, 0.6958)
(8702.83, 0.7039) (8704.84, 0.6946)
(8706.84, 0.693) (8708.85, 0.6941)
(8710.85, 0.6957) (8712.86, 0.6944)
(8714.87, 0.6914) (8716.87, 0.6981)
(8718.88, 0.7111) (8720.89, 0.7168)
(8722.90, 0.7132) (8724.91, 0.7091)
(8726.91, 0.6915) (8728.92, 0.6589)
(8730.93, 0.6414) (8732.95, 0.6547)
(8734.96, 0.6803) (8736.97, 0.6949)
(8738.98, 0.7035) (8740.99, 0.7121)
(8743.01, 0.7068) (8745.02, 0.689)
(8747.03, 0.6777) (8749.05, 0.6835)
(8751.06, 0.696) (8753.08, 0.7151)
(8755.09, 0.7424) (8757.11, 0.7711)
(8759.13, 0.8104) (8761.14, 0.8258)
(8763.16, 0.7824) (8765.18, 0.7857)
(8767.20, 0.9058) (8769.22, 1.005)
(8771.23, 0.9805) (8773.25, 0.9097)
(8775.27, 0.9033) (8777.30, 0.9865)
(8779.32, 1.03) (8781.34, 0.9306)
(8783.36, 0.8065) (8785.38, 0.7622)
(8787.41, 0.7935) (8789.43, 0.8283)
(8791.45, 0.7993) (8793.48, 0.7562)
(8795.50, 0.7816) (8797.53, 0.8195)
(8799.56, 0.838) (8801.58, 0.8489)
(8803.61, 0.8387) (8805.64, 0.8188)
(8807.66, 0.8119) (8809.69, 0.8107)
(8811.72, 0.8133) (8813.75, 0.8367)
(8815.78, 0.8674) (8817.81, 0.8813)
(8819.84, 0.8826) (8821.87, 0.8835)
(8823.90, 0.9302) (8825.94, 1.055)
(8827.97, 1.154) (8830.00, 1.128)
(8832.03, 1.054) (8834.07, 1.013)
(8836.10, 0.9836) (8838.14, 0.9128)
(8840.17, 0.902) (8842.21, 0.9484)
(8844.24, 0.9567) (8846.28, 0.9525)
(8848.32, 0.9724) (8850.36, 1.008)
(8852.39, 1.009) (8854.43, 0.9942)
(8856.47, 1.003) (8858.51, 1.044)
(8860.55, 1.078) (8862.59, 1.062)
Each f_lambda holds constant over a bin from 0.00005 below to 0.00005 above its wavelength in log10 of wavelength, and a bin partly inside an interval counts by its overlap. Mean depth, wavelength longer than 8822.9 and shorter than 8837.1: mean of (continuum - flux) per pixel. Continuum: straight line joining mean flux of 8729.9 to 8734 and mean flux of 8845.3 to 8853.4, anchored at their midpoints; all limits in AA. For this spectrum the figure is -0.12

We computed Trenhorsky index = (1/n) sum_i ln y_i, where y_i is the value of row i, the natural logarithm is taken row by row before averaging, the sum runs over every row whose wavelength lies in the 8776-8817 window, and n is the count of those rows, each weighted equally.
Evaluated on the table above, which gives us -0.18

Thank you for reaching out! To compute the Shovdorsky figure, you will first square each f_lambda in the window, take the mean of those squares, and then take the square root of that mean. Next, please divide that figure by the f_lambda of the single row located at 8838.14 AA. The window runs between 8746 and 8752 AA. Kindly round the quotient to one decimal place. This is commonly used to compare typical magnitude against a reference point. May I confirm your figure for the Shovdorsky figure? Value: 0.8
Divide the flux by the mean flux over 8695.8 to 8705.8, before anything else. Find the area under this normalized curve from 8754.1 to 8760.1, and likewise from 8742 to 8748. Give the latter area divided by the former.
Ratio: 0.89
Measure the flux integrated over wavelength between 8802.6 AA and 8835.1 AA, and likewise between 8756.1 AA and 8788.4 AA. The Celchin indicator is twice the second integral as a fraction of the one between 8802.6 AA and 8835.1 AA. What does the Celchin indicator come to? 1.88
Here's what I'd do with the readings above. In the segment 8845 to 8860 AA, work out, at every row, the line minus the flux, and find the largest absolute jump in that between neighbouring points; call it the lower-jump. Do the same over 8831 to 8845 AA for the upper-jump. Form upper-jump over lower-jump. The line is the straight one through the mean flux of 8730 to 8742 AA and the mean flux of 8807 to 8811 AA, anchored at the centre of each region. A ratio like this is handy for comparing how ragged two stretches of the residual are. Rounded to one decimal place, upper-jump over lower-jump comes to 2.0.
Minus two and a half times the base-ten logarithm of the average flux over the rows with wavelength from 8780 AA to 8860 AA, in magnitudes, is 0.10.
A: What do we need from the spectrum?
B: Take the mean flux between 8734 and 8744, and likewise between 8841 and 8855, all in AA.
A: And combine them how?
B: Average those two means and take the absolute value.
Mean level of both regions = 0.84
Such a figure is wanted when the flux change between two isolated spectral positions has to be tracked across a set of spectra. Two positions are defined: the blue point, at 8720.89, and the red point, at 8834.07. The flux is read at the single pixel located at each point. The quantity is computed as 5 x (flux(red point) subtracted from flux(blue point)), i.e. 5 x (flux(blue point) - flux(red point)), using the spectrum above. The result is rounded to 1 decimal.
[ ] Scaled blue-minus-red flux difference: -1.5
